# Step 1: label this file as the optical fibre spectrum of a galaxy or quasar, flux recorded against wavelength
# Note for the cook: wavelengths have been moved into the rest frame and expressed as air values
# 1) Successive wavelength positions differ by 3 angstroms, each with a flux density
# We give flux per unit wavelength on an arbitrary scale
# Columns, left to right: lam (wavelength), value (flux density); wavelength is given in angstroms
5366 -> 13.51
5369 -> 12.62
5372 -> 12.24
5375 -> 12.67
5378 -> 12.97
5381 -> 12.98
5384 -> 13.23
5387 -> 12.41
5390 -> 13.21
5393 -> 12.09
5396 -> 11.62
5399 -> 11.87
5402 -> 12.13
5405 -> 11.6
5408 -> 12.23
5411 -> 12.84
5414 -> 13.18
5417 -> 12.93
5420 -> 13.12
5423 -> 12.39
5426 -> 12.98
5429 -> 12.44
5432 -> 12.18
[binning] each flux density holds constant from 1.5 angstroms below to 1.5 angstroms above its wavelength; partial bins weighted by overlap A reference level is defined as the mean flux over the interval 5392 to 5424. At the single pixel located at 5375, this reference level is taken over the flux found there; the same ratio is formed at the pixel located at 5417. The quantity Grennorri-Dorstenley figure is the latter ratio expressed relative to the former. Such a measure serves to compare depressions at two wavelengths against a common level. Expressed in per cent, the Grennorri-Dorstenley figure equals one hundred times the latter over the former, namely 98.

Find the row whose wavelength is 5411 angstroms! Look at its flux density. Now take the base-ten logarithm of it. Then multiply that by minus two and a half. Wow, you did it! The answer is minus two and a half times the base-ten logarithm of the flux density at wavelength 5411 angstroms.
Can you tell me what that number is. -2.77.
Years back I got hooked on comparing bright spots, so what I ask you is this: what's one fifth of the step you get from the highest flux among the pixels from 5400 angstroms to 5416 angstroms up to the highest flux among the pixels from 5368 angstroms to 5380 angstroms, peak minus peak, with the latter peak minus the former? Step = -0.042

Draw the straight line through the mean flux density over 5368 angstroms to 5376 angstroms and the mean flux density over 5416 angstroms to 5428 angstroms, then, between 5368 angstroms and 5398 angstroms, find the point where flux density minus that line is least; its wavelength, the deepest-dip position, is 5396 angstroms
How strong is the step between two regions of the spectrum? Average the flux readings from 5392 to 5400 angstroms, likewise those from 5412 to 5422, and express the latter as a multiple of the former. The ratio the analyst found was 1.10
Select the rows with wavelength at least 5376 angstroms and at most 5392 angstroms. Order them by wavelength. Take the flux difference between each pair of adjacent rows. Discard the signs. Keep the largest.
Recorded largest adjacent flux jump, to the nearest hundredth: 0.82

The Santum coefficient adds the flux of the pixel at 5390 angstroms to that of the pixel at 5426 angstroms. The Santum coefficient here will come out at 26.2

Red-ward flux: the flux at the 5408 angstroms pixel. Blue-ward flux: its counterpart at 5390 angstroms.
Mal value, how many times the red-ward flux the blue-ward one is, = 1.08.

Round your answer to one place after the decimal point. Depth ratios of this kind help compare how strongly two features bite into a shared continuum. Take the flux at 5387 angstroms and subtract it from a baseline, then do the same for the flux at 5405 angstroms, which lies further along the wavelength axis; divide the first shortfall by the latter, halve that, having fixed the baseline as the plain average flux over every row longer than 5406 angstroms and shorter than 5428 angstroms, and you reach 0.2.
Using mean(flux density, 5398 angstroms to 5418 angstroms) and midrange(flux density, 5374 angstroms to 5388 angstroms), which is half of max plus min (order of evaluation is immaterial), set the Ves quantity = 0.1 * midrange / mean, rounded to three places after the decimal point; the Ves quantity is 0.103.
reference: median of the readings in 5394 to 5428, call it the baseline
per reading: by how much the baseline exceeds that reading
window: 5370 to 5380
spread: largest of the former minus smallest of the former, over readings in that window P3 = 0.7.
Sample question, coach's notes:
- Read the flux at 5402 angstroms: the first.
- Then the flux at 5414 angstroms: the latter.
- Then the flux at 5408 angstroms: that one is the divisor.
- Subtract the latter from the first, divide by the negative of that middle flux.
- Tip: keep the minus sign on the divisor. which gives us 0.086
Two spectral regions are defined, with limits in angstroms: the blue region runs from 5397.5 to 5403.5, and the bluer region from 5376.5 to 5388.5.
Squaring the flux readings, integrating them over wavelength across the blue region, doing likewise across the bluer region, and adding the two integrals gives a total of 2861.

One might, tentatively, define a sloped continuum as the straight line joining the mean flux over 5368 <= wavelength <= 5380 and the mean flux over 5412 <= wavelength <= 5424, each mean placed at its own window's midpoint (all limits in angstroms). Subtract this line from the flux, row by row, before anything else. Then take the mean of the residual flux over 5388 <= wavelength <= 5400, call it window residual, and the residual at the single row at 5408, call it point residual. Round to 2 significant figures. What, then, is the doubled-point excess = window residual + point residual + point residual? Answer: -1.8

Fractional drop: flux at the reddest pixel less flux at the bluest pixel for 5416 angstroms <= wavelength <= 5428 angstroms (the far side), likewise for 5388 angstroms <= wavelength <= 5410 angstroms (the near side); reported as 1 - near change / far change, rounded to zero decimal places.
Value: 21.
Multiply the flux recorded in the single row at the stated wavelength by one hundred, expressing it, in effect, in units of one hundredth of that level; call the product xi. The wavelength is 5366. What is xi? 1351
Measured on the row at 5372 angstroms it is 1224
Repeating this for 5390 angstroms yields 1321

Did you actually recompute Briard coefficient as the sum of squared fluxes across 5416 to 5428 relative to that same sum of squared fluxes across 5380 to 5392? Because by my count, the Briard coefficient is 0.98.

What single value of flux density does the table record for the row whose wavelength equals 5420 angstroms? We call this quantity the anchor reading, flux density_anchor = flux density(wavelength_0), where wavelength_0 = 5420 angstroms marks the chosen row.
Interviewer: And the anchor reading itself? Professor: 13.12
